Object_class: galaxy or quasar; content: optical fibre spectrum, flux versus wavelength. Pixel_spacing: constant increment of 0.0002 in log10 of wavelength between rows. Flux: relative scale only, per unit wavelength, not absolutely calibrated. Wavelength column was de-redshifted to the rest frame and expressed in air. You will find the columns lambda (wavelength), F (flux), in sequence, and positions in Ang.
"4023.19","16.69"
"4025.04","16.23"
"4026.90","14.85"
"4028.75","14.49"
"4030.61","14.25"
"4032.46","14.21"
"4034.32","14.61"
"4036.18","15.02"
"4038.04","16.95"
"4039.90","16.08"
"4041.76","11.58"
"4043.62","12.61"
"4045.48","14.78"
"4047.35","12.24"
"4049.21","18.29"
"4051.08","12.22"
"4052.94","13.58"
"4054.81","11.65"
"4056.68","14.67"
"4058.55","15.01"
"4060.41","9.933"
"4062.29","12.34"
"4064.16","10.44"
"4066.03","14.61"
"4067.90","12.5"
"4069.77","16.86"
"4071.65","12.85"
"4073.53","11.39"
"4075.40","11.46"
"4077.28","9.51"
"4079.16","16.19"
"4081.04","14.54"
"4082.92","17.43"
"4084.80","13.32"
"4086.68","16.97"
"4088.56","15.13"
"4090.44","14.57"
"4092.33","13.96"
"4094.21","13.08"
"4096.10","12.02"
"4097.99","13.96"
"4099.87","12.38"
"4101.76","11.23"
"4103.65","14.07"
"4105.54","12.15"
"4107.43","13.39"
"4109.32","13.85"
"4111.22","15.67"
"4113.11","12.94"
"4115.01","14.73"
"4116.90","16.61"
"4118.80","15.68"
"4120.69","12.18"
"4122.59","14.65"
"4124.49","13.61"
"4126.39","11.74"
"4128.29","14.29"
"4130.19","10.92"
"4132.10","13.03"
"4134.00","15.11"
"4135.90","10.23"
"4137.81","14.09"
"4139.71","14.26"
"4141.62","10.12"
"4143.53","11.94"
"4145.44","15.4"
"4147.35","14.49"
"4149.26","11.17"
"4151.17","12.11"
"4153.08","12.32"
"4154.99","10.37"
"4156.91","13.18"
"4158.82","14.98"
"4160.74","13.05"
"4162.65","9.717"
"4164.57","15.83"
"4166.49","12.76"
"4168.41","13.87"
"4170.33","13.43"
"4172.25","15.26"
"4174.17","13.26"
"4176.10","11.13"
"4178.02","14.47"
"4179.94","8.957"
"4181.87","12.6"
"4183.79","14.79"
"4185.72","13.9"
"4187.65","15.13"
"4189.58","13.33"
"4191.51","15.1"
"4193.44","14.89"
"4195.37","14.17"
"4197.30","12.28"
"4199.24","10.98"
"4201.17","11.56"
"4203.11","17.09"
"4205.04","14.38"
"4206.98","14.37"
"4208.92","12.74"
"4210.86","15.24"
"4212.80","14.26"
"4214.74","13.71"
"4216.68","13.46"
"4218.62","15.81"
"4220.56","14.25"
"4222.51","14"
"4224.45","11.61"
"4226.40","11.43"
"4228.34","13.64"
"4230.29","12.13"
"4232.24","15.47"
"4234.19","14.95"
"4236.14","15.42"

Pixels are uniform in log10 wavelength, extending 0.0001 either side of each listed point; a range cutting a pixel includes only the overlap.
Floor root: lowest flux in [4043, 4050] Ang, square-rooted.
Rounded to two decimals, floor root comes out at 3.50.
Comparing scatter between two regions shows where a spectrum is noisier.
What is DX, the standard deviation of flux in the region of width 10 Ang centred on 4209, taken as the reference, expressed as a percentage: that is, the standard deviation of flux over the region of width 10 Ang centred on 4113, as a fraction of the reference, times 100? 160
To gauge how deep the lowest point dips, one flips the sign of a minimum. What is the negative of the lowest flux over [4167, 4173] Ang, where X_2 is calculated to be -13.4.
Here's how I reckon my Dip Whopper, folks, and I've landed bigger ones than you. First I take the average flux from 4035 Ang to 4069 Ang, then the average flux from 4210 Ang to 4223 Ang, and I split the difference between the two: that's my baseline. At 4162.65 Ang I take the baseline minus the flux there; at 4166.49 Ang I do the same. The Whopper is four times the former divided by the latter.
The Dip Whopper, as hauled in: 14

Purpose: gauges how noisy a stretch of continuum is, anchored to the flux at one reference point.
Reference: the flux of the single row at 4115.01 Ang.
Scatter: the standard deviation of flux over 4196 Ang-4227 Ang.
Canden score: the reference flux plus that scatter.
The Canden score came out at 16.4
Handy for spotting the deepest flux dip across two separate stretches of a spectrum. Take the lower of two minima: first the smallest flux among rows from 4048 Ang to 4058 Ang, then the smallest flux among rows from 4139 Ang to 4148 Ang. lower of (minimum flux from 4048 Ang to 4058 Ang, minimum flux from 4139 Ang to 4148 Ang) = 10.1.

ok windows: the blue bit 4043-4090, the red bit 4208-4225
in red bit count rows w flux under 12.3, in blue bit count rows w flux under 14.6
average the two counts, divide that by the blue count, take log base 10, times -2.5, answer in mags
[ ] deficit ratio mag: 0.68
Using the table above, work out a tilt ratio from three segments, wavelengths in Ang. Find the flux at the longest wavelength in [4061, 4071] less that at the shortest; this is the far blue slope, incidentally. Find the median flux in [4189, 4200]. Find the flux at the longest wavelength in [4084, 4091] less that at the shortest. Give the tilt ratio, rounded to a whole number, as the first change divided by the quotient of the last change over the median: 50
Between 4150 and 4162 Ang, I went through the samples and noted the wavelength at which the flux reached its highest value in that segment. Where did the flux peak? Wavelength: 4158.82 Ang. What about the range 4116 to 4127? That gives 4116.90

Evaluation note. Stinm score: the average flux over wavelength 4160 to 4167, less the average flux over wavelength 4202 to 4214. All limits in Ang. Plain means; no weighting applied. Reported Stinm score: -1.8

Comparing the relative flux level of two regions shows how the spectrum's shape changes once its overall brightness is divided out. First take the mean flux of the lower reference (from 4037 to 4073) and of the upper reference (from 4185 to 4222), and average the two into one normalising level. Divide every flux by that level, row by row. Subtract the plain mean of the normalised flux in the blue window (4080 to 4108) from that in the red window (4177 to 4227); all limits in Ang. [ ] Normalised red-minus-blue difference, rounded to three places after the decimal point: -0.018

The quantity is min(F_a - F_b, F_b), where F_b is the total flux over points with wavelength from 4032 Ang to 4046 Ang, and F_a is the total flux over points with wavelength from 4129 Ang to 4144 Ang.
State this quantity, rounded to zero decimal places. -16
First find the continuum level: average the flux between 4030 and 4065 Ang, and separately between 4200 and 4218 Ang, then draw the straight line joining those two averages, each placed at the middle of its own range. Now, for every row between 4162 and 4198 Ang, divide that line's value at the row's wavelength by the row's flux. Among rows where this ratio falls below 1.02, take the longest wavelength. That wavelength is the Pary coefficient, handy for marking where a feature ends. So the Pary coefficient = 4195.37 Ang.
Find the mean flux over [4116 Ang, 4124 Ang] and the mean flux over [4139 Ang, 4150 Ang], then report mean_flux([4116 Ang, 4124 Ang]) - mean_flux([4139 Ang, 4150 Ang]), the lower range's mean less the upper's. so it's 2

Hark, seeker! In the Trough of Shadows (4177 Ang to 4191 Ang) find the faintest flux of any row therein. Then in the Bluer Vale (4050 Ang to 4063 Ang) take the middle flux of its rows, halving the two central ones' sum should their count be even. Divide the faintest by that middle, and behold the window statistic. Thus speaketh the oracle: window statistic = 0.73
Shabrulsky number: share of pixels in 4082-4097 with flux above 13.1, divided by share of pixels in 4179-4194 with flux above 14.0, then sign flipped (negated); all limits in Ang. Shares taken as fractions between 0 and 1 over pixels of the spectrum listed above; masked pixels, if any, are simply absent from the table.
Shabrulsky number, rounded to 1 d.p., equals -1.5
